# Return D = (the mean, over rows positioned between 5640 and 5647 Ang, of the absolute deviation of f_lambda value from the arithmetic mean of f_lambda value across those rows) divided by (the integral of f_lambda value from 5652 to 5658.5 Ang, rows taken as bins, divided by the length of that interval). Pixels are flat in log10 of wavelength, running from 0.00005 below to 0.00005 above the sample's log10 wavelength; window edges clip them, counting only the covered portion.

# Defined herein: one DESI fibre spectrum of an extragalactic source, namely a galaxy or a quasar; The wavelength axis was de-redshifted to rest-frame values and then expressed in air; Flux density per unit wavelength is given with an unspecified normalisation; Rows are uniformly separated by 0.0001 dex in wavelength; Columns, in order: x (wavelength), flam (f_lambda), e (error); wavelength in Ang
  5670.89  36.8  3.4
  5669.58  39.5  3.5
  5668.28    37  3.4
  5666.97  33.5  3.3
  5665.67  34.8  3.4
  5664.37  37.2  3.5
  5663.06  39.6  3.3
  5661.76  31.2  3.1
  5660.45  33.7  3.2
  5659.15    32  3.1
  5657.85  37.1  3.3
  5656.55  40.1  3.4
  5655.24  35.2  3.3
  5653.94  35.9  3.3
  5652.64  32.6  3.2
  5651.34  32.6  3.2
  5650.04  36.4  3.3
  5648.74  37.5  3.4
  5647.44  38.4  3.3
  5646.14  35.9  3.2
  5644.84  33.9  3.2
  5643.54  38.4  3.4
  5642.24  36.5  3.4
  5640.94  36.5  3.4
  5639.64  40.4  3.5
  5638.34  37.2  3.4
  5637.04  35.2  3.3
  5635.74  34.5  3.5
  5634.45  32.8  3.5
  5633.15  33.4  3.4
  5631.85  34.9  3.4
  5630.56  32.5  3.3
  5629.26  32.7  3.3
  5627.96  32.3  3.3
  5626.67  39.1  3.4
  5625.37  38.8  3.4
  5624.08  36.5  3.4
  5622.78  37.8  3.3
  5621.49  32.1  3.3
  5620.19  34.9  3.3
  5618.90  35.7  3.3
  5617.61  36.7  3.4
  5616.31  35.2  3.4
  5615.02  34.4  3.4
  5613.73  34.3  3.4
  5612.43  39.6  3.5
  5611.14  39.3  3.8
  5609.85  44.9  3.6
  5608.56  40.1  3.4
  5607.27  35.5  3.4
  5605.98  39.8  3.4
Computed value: 0.030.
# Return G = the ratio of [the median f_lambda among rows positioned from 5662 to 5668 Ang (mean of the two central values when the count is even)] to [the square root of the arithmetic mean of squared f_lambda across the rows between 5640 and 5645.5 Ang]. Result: 0.99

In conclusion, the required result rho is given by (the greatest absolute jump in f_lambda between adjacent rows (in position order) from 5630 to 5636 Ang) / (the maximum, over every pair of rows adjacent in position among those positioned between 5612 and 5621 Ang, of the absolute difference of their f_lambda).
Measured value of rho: 0.45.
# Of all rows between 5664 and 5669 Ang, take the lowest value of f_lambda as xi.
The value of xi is 33.5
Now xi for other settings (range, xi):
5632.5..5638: 32.8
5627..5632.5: 32.3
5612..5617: 34.3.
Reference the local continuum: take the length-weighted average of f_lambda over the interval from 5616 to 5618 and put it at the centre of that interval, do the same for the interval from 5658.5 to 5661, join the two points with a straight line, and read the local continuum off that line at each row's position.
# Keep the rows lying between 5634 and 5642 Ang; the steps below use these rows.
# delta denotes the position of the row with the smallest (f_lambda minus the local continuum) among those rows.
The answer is 5634.45 Ang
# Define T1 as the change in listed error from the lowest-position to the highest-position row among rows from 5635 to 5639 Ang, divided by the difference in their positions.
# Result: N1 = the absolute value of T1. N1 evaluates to 0.04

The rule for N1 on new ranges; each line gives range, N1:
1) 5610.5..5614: 0.15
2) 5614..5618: 0.00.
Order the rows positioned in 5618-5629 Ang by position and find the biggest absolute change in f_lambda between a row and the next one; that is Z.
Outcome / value 6.8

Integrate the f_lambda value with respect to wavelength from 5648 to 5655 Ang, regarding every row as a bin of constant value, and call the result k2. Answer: 246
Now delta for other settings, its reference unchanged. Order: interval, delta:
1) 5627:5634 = 5627.96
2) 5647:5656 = 5651.34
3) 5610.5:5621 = 5613.73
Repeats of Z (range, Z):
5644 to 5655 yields 3.8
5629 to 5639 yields 2.4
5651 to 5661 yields 5.1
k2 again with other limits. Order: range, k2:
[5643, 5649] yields 220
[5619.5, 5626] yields 234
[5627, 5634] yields 234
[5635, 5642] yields 257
